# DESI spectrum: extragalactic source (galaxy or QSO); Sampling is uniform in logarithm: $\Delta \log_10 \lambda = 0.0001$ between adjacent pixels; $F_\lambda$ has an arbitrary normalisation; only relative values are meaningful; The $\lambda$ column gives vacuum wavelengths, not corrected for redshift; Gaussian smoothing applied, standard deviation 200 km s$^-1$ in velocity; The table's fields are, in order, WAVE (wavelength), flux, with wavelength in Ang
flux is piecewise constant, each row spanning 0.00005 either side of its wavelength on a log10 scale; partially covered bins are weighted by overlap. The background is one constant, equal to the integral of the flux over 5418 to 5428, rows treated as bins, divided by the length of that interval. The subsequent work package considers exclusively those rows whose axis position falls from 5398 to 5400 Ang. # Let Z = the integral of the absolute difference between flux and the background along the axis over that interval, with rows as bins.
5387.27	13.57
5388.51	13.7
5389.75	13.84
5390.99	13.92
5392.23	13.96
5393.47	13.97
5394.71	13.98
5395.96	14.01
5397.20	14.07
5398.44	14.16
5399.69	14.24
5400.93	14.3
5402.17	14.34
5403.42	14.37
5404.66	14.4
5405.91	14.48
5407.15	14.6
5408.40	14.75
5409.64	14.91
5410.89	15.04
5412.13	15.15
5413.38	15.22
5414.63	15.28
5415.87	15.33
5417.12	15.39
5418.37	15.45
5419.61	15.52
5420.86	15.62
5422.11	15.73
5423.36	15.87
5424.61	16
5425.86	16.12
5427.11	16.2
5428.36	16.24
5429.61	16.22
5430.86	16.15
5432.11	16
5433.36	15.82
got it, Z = 3.3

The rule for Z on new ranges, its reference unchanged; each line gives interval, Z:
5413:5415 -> 1.2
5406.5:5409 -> 2.9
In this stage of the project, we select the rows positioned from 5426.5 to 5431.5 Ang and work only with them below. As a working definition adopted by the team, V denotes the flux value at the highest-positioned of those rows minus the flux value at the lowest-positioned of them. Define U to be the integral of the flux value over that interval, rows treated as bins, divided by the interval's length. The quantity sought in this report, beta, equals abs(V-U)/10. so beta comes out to 1.63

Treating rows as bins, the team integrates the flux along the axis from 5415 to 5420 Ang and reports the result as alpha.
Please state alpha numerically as 77.2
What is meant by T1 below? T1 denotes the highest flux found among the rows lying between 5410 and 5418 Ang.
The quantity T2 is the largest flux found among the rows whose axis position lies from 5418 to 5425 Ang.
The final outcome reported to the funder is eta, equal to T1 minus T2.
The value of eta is -0.6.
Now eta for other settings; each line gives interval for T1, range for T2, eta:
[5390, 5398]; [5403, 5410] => -0.8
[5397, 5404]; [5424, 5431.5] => -1.9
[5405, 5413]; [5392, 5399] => 1.0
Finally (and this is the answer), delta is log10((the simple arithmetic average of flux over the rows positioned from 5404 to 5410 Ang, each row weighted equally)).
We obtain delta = 1.17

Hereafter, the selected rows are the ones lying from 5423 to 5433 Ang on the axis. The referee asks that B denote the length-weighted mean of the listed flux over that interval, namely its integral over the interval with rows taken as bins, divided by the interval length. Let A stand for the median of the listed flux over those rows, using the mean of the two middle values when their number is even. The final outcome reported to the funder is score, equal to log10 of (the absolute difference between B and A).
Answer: -1.43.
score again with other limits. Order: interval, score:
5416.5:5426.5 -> -1.45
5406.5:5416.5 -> -1.26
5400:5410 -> -1.17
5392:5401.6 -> -1.25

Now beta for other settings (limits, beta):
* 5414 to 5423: 1.50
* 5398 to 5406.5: 1.40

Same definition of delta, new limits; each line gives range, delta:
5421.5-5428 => 1.20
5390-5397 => 1.15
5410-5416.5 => 1.18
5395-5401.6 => 1.15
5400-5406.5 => 1.16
